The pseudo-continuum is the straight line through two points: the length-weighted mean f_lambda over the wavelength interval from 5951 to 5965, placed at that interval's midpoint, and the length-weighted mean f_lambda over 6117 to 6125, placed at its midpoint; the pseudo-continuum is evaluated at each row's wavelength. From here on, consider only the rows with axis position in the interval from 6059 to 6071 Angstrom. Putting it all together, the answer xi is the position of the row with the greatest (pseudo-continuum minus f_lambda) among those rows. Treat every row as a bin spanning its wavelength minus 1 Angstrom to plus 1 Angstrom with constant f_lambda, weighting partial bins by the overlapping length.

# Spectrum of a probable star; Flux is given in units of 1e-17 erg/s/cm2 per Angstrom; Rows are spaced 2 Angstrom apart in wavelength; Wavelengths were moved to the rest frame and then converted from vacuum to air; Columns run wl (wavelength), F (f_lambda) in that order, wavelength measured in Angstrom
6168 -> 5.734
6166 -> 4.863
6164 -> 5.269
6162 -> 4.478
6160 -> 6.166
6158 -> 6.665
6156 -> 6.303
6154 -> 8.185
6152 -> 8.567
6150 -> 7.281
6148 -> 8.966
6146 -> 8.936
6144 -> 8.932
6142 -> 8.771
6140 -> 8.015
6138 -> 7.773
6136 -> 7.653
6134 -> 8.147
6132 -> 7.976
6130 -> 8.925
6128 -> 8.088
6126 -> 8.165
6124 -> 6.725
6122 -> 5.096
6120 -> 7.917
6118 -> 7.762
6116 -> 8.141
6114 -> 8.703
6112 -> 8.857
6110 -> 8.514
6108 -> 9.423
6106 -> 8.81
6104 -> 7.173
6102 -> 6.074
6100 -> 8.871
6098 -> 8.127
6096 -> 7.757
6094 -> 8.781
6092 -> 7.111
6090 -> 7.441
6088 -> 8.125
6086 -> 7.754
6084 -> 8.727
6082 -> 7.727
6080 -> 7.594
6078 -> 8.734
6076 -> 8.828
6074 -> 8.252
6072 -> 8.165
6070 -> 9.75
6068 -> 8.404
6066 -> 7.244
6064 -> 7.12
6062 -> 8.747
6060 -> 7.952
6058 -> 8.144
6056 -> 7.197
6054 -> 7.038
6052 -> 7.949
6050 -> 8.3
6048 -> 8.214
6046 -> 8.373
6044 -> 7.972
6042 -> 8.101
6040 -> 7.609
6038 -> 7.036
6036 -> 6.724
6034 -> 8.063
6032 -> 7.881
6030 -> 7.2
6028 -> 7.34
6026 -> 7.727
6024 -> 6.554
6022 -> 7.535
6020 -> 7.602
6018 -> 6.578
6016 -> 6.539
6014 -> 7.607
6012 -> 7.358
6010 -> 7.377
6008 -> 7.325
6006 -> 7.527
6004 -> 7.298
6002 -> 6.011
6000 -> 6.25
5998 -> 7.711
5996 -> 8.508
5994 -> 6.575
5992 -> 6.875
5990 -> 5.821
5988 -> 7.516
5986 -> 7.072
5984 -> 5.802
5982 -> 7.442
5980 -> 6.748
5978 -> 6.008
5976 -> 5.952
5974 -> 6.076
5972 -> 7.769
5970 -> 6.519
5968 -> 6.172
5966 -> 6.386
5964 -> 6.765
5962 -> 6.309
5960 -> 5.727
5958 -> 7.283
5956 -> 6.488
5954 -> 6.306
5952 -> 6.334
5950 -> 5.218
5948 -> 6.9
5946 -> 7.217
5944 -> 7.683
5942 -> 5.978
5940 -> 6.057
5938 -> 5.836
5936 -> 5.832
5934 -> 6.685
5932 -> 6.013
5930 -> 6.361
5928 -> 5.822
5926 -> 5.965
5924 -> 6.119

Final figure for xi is 6064 Angstrom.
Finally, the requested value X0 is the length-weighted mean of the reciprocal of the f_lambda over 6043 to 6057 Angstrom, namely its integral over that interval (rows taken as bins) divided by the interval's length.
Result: 0.128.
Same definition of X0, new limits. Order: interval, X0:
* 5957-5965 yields 0.155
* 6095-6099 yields 0.126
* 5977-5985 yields 0.155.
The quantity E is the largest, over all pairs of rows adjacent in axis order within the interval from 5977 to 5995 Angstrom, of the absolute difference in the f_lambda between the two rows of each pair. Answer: 1.7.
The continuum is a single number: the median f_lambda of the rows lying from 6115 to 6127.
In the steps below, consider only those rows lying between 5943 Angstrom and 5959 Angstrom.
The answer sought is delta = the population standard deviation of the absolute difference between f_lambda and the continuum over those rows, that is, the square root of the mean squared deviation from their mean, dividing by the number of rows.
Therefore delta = 0.72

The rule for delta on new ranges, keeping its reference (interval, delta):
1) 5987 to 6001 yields 0.63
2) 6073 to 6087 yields 0.37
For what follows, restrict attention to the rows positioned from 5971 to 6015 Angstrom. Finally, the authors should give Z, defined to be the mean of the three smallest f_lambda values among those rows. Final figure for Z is 5.9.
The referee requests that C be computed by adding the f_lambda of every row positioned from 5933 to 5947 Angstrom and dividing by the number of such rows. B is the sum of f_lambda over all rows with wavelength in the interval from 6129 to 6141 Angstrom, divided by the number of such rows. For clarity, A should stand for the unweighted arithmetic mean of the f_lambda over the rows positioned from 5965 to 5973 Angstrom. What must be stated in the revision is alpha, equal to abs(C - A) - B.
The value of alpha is -7.8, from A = 6.71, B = 8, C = 6.47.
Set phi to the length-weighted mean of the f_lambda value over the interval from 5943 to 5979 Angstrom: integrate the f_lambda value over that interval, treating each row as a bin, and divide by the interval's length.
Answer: 6.5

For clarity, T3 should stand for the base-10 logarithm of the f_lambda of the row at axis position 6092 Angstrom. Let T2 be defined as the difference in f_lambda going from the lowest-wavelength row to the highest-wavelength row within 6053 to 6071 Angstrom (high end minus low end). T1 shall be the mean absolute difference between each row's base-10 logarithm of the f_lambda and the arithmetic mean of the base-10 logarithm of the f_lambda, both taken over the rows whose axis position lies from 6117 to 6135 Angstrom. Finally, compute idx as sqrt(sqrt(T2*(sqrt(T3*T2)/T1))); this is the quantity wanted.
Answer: 3.0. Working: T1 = 0.049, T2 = 2.7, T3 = 0.85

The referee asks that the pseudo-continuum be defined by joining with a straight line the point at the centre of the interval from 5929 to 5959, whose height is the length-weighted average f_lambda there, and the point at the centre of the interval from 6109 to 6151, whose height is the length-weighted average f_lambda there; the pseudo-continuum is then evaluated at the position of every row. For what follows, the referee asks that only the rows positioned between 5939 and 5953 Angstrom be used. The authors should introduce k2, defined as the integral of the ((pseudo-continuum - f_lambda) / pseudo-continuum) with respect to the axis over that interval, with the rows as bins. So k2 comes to -0.12 Angstrom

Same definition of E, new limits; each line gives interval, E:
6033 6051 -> 1.3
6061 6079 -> 1.6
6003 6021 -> 1.1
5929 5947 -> 1.7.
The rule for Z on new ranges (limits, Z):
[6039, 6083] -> 7.1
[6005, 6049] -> 6.6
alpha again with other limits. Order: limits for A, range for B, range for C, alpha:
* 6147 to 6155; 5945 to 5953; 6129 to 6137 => -6.3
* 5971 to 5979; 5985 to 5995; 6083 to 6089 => -5.0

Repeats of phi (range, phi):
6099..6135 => 8.0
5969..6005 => 6.8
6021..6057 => 7.6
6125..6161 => 8.0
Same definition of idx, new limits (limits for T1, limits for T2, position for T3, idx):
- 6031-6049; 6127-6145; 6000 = 2.3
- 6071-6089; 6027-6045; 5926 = 2.2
